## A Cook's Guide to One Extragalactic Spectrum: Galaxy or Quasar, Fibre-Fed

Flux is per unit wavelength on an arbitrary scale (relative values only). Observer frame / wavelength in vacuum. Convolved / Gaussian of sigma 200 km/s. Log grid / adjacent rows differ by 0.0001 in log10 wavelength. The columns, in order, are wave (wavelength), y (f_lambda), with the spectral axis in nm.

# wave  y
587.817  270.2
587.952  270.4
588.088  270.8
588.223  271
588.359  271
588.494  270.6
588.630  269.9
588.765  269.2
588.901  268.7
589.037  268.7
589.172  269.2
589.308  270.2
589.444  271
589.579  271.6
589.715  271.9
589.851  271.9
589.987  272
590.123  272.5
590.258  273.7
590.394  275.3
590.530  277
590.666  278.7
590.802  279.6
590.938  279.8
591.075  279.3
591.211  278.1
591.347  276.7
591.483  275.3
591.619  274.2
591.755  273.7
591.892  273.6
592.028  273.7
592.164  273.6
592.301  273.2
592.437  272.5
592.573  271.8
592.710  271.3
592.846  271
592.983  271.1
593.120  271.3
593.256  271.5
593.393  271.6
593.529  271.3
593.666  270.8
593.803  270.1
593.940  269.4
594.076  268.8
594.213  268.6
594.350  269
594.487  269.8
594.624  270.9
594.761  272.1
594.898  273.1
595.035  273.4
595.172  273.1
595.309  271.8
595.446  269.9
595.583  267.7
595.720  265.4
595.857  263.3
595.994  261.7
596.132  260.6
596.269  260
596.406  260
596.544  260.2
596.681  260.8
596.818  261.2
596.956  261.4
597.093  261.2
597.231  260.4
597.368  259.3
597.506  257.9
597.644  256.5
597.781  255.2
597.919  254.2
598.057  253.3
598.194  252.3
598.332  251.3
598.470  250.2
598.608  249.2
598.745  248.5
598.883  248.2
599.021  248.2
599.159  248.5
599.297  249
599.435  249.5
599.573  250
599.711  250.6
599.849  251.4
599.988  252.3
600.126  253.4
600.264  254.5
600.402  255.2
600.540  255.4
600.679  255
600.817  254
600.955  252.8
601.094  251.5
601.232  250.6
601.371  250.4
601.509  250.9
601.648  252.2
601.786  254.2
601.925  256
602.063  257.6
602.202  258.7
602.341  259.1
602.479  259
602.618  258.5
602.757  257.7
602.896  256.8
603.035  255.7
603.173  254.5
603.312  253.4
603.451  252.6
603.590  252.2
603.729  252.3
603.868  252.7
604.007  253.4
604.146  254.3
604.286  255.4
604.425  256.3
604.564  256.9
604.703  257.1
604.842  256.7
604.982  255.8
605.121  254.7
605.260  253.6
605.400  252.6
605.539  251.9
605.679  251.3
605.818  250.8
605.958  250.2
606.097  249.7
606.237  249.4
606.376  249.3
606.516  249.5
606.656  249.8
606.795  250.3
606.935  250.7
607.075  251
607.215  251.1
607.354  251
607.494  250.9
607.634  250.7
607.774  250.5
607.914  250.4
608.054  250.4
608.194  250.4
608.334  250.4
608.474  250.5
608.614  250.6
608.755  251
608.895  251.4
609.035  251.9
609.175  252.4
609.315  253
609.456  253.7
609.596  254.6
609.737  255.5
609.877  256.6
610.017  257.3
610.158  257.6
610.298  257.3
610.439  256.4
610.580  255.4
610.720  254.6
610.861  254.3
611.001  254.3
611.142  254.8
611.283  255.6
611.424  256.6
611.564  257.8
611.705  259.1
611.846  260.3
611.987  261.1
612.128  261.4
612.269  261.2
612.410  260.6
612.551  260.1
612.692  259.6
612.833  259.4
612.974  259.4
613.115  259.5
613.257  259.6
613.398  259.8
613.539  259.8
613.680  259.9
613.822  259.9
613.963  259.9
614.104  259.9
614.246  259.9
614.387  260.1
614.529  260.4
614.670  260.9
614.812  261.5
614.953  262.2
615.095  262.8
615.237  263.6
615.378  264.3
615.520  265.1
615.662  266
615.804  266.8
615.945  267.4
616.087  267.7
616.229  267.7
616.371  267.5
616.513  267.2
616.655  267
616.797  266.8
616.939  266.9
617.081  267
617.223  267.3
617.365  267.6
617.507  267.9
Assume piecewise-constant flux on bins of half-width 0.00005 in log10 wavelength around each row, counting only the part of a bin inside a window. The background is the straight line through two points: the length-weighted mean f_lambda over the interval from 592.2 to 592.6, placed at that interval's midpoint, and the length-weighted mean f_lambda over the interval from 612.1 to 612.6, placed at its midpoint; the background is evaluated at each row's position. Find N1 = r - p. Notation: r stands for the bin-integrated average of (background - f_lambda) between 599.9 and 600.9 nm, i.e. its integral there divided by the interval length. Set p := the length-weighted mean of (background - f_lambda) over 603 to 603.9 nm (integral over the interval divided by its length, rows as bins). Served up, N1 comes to 1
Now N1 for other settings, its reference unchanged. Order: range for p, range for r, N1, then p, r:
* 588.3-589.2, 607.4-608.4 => 8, 5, 12.9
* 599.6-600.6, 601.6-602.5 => -5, 15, 10.3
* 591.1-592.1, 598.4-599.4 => 22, -2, 20.0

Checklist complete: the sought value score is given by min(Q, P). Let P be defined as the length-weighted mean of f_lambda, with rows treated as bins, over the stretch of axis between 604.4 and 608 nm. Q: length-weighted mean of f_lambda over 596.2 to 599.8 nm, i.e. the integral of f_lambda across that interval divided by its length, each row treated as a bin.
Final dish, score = 252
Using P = 252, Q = 255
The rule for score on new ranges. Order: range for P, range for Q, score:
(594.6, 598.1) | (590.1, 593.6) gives 263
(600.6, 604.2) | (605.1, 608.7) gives 251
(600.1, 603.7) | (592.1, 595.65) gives 255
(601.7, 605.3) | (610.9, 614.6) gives 256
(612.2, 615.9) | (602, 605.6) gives 255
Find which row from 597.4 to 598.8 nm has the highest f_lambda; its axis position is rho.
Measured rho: 597.506 nm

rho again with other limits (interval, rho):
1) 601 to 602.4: 602.341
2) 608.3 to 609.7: 609.596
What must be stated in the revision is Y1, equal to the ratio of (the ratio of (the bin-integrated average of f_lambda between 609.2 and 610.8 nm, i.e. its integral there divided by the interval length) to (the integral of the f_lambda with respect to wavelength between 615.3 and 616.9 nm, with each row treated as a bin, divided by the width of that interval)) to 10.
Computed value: 0.096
